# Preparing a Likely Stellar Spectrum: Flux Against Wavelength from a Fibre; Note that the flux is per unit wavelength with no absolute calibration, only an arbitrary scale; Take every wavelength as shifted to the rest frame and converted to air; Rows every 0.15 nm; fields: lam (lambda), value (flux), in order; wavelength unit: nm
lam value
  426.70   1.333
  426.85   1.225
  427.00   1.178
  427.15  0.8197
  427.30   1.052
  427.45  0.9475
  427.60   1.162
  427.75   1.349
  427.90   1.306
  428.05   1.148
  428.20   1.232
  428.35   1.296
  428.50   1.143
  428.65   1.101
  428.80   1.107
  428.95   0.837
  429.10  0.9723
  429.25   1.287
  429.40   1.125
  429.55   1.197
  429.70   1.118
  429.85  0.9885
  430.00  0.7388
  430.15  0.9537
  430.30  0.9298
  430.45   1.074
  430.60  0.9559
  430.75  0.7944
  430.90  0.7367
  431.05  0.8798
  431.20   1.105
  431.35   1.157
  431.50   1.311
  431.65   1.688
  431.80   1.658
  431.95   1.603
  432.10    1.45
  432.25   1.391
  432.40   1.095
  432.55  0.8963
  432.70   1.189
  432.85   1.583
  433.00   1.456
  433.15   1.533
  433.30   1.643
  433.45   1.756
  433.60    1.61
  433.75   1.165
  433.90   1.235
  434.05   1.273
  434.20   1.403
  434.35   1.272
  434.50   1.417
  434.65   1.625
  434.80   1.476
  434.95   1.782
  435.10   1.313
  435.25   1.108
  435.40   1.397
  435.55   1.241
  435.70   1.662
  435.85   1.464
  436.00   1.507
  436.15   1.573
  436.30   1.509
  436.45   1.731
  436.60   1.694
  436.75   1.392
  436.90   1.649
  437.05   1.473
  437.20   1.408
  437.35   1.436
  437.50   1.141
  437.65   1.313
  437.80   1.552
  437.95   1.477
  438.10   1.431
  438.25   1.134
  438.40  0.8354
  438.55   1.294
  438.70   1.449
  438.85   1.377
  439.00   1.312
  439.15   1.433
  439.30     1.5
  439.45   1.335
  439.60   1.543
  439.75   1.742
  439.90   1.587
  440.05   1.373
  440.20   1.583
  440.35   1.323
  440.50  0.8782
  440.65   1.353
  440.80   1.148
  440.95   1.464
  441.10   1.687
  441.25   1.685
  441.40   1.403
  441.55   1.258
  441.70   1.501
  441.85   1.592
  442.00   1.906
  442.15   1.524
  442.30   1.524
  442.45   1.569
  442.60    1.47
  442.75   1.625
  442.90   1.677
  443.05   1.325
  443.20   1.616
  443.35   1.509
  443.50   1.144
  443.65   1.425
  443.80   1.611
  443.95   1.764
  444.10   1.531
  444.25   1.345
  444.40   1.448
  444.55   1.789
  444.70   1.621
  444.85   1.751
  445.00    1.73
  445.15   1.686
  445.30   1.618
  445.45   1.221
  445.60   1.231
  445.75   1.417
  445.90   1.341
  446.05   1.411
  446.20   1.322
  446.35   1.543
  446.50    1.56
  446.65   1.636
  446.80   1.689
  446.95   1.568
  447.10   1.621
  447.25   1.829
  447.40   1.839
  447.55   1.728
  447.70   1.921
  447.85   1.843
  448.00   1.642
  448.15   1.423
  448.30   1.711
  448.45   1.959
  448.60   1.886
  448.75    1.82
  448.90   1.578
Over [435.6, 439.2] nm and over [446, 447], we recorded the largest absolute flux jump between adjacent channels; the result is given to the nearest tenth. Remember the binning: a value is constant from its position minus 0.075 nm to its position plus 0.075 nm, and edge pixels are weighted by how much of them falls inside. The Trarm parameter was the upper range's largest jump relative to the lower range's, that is 0.5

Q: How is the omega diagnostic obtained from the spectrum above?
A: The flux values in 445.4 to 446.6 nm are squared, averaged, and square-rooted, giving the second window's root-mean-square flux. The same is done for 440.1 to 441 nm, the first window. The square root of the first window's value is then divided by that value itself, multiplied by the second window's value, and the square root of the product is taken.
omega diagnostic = 1.100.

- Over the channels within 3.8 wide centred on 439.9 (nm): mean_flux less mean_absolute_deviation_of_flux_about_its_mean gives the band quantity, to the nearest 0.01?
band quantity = 1.23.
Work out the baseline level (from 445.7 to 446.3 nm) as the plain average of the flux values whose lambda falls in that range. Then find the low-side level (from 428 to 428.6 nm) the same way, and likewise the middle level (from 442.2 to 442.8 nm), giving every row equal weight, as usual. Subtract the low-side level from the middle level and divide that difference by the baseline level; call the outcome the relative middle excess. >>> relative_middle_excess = 0.25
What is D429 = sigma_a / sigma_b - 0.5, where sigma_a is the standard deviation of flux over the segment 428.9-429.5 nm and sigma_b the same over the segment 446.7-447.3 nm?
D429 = 1.2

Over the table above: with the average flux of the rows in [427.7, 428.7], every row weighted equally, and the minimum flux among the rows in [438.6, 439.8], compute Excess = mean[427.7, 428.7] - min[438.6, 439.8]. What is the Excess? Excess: -0.09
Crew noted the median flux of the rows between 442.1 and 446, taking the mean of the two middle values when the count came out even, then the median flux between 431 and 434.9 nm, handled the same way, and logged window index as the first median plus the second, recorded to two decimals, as 2.94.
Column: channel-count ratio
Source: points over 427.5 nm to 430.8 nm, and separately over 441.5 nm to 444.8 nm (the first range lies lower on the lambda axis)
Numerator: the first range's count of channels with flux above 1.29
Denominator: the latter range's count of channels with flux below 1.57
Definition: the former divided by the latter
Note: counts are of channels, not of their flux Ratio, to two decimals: 0.23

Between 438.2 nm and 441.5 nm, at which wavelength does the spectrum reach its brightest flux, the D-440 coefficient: 439.75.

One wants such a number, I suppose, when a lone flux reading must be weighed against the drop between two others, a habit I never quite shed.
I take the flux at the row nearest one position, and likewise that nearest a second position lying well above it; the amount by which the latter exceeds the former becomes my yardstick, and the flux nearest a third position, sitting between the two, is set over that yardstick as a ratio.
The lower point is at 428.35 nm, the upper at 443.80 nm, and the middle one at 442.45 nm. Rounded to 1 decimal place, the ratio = 5.0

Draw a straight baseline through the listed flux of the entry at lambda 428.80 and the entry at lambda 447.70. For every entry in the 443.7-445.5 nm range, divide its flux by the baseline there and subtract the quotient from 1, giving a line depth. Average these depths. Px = 0.11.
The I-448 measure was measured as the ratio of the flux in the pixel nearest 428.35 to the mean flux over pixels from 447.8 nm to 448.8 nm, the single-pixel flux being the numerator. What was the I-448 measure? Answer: 0.74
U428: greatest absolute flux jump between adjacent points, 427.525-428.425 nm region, 0.19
